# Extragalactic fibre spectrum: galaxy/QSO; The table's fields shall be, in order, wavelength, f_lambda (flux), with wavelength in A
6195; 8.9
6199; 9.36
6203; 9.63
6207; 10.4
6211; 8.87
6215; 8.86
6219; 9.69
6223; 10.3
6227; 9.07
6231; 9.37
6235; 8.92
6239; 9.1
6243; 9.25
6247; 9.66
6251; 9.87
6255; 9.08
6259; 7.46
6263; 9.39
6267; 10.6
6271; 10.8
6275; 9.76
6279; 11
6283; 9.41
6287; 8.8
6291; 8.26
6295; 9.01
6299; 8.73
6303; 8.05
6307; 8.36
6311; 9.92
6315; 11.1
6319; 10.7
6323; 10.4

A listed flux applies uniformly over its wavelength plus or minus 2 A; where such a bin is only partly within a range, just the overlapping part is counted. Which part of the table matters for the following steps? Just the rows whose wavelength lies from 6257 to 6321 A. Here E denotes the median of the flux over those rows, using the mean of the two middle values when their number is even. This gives 9.40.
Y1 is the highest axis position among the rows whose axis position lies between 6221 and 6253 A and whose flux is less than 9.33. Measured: 6243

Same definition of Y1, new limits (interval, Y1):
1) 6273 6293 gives 6291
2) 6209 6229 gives 6227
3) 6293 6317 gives 6307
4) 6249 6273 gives 6259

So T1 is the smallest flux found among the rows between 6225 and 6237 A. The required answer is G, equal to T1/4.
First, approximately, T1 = 8.92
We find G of 2.23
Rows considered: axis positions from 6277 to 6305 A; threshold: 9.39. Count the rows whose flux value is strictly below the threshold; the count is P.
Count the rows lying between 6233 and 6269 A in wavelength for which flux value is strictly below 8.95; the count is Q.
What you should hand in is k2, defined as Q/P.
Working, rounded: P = 5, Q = 2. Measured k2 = 0.40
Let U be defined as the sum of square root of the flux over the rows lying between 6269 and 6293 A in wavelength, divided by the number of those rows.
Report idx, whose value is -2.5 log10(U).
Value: -1.23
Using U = 3.106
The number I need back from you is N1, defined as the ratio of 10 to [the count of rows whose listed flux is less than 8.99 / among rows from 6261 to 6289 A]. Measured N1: 10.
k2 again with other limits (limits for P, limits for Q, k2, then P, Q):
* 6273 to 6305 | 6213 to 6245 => 0.40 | 5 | 2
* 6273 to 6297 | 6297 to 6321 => 1.00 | 3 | 3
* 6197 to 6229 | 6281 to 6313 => 1.25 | 4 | 5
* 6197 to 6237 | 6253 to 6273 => 0.17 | 6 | 1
